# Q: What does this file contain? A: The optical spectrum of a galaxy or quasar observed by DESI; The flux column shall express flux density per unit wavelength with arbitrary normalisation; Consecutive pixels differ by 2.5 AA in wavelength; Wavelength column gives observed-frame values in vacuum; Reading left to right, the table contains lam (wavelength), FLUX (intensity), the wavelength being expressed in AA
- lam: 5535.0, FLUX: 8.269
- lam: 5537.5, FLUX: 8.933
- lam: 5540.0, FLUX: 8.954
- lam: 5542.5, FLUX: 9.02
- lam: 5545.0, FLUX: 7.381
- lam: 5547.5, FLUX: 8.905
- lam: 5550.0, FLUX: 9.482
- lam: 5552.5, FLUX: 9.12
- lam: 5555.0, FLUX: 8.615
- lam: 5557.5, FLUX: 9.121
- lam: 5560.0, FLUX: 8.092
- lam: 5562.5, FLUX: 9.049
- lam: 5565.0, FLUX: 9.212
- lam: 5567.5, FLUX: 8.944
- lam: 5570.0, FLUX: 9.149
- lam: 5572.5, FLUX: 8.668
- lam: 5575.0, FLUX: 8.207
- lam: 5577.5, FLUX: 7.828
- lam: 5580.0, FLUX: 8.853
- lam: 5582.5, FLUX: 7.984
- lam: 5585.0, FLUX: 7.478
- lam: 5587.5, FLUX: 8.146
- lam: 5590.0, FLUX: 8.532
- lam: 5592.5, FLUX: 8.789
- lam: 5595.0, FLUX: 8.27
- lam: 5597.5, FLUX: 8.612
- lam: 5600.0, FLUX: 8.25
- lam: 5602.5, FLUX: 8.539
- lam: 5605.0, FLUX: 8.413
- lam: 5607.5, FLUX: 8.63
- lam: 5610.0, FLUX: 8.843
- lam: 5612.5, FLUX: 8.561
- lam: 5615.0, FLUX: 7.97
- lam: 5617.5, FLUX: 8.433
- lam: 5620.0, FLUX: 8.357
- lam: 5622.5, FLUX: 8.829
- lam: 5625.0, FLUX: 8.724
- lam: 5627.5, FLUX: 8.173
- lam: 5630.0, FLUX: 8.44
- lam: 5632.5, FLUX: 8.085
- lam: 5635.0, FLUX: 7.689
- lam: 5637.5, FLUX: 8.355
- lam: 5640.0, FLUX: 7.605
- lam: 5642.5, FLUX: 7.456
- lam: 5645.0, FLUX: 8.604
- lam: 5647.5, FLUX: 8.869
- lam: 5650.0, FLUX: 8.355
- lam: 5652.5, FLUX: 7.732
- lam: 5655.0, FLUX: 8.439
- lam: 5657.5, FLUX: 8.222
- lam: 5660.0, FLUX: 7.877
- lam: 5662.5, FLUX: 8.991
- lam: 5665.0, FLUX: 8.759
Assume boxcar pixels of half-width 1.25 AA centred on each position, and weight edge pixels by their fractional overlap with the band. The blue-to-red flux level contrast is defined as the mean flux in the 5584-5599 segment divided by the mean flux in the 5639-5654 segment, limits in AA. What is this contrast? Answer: 1.02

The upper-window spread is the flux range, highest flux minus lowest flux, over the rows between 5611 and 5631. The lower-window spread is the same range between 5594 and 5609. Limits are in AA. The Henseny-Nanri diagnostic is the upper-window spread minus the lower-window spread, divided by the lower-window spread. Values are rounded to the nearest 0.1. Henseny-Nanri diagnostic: 1.3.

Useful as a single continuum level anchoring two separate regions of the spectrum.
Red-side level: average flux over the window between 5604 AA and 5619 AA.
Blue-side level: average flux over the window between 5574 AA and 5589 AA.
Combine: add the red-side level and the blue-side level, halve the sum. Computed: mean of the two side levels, 8.28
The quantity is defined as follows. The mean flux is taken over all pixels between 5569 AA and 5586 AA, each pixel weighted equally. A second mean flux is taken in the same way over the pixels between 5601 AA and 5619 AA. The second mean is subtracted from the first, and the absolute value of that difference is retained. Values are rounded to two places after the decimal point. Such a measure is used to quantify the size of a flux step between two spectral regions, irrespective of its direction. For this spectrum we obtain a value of 0.17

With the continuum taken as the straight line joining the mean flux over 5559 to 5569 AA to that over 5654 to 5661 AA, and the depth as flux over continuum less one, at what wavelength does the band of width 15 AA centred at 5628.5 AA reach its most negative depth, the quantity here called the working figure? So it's 5635.0 AA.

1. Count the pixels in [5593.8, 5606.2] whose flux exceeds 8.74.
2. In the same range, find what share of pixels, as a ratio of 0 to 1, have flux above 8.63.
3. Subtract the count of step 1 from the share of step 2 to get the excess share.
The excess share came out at 0.0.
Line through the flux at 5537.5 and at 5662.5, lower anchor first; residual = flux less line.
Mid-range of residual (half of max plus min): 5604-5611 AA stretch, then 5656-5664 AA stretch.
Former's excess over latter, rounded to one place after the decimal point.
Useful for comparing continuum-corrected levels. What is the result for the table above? 0.2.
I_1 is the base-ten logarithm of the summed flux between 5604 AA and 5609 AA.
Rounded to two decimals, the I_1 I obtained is 1.23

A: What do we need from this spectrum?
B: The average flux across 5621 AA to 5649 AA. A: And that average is 8.26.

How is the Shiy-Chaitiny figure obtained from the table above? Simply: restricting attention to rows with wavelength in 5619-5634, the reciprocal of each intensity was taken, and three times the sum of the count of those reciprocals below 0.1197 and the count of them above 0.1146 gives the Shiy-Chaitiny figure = 27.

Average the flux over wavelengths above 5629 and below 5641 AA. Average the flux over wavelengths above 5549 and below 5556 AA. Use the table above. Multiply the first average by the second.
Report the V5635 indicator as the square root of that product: 8.54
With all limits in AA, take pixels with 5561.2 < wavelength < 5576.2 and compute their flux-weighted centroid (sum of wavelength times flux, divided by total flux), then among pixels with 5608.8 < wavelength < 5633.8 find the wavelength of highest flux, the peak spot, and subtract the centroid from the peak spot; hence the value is 41.4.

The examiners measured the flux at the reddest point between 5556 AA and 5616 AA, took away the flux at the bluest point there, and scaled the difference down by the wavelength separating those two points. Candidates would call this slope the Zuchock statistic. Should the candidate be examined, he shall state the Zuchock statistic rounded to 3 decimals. -0.020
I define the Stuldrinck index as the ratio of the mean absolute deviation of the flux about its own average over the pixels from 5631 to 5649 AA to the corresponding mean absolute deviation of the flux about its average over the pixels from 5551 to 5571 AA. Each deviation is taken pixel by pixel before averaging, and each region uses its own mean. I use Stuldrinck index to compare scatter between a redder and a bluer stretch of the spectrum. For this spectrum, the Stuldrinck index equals 1.6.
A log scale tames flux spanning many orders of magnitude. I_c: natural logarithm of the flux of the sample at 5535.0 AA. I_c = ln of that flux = 2.113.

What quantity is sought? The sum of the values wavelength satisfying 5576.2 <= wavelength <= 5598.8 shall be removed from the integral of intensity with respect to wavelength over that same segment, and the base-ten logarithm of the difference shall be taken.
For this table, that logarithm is 2.05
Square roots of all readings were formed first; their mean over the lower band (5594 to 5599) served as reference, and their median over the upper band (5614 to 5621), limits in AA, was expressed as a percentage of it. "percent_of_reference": 99.5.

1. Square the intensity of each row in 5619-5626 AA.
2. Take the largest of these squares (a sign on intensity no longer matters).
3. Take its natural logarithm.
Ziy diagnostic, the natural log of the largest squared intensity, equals 4.36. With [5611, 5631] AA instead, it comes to 4.36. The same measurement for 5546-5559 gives 4.50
